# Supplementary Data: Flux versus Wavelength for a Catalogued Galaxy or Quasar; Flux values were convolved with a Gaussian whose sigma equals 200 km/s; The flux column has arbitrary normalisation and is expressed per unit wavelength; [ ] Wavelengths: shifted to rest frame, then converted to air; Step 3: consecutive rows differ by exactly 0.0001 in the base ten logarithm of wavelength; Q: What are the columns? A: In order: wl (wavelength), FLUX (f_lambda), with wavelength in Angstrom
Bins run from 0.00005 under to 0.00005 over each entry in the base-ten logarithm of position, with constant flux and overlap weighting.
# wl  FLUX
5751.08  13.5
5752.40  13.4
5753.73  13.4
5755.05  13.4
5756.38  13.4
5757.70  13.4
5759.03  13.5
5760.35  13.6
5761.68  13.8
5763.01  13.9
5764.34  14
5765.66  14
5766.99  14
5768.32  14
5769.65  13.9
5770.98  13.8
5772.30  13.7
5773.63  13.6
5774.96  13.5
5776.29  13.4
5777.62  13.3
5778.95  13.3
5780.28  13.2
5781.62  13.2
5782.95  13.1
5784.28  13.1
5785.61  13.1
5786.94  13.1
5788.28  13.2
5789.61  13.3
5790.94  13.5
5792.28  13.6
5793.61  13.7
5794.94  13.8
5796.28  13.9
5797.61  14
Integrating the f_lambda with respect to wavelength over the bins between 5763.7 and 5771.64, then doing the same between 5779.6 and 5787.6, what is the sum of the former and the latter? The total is 216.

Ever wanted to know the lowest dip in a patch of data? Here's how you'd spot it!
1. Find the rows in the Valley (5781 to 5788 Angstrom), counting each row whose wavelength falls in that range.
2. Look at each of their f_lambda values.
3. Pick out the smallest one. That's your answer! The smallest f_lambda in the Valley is 13.1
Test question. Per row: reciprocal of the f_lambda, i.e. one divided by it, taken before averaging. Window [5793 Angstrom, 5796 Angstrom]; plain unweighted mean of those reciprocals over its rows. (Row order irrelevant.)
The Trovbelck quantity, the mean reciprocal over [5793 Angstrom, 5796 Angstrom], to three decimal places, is 0.073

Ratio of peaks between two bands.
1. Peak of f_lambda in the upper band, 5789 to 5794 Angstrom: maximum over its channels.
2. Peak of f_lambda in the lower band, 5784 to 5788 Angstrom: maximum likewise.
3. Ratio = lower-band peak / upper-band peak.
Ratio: 0.96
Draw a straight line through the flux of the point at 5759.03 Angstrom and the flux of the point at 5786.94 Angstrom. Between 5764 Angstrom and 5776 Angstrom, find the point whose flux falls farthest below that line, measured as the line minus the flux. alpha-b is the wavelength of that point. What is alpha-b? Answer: 5774.96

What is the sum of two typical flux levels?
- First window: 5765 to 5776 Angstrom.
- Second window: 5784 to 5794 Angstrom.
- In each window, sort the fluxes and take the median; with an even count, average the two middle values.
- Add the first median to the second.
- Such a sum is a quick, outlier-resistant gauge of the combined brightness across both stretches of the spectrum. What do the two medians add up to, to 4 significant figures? 27.10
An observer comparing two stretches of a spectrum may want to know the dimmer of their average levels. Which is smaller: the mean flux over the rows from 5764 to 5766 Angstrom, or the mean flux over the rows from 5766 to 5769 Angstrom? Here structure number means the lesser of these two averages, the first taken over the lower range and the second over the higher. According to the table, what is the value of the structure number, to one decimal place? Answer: 14.0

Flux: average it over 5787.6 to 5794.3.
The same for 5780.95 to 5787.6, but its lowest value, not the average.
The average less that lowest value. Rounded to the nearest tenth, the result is 0.4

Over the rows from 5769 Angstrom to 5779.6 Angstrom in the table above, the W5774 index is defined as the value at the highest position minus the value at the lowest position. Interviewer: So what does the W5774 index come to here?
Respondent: -0.6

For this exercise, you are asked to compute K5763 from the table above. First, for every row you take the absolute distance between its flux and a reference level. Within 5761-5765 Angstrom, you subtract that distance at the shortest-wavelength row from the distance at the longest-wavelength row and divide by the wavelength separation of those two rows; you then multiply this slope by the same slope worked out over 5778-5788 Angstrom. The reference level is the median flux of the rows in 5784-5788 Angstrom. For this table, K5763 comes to -0.0019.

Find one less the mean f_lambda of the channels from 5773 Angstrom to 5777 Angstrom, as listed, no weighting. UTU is -12.50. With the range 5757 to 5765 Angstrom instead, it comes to -12.70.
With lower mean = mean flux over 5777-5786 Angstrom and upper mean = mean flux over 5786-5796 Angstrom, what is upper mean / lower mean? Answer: 1.02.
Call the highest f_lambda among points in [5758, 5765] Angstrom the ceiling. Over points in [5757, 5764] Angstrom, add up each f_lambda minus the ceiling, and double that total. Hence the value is -4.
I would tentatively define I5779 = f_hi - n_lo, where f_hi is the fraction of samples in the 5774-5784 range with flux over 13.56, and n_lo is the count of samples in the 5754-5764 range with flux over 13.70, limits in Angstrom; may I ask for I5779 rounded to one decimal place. -2.0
